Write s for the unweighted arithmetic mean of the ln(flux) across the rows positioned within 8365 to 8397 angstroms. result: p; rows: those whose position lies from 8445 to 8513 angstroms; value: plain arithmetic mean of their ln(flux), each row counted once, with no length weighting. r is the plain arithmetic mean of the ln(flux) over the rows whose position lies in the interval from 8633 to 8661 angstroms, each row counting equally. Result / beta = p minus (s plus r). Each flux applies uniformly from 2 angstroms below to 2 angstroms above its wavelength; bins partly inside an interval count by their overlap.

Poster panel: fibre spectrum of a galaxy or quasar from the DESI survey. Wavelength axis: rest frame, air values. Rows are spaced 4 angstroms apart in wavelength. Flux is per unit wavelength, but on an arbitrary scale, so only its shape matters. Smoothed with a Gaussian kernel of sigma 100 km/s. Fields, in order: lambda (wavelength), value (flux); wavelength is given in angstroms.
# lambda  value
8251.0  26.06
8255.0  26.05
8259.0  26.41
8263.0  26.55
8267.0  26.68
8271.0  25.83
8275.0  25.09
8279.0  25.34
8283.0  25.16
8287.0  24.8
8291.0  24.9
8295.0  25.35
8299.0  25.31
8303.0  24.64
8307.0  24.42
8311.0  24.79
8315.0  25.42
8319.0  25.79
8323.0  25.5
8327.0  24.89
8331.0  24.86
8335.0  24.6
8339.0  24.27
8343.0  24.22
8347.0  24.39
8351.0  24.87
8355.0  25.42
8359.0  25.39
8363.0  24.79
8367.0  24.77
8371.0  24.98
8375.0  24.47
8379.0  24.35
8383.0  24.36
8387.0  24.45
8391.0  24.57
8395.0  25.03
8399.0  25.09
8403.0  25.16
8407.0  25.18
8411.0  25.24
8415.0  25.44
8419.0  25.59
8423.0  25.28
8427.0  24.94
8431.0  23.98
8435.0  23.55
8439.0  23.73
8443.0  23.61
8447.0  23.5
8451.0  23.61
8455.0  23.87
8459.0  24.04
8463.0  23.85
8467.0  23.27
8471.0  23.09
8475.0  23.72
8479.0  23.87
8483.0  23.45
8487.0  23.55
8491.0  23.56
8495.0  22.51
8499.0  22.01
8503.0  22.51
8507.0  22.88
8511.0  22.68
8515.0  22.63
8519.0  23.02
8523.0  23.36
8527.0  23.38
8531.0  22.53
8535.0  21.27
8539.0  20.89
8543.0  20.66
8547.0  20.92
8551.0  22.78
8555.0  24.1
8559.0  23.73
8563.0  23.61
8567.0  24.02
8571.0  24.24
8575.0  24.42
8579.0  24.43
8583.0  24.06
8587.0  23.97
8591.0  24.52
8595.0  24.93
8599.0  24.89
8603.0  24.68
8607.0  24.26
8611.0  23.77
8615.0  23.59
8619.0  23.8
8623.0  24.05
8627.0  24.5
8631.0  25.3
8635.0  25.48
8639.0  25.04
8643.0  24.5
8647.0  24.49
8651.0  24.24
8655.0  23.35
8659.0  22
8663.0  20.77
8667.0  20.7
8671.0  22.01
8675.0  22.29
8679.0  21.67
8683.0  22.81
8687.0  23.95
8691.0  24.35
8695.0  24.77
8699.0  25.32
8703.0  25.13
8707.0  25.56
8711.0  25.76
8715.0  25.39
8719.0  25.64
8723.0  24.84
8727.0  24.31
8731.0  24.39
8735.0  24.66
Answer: -3.24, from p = 3.15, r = 3.184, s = 3.20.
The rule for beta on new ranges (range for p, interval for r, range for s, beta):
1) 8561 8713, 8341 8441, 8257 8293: -3.28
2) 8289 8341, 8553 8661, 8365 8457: -3.17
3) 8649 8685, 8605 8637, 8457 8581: -3.23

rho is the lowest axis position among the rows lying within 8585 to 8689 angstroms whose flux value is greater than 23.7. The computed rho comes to 8587.0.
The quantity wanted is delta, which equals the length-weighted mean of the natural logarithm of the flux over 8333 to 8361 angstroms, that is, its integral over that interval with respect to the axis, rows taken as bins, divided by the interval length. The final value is 3.21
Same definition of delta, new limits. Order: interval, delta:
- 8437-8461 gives 3.17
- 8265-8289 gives 3.24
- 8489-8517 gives 3.12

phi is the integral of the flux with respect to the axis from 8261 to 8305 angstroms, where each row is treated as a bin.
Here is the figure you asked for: 1119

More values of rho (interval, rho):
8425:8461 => 8427.0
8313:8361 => 8315.0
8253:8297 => 8255.0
